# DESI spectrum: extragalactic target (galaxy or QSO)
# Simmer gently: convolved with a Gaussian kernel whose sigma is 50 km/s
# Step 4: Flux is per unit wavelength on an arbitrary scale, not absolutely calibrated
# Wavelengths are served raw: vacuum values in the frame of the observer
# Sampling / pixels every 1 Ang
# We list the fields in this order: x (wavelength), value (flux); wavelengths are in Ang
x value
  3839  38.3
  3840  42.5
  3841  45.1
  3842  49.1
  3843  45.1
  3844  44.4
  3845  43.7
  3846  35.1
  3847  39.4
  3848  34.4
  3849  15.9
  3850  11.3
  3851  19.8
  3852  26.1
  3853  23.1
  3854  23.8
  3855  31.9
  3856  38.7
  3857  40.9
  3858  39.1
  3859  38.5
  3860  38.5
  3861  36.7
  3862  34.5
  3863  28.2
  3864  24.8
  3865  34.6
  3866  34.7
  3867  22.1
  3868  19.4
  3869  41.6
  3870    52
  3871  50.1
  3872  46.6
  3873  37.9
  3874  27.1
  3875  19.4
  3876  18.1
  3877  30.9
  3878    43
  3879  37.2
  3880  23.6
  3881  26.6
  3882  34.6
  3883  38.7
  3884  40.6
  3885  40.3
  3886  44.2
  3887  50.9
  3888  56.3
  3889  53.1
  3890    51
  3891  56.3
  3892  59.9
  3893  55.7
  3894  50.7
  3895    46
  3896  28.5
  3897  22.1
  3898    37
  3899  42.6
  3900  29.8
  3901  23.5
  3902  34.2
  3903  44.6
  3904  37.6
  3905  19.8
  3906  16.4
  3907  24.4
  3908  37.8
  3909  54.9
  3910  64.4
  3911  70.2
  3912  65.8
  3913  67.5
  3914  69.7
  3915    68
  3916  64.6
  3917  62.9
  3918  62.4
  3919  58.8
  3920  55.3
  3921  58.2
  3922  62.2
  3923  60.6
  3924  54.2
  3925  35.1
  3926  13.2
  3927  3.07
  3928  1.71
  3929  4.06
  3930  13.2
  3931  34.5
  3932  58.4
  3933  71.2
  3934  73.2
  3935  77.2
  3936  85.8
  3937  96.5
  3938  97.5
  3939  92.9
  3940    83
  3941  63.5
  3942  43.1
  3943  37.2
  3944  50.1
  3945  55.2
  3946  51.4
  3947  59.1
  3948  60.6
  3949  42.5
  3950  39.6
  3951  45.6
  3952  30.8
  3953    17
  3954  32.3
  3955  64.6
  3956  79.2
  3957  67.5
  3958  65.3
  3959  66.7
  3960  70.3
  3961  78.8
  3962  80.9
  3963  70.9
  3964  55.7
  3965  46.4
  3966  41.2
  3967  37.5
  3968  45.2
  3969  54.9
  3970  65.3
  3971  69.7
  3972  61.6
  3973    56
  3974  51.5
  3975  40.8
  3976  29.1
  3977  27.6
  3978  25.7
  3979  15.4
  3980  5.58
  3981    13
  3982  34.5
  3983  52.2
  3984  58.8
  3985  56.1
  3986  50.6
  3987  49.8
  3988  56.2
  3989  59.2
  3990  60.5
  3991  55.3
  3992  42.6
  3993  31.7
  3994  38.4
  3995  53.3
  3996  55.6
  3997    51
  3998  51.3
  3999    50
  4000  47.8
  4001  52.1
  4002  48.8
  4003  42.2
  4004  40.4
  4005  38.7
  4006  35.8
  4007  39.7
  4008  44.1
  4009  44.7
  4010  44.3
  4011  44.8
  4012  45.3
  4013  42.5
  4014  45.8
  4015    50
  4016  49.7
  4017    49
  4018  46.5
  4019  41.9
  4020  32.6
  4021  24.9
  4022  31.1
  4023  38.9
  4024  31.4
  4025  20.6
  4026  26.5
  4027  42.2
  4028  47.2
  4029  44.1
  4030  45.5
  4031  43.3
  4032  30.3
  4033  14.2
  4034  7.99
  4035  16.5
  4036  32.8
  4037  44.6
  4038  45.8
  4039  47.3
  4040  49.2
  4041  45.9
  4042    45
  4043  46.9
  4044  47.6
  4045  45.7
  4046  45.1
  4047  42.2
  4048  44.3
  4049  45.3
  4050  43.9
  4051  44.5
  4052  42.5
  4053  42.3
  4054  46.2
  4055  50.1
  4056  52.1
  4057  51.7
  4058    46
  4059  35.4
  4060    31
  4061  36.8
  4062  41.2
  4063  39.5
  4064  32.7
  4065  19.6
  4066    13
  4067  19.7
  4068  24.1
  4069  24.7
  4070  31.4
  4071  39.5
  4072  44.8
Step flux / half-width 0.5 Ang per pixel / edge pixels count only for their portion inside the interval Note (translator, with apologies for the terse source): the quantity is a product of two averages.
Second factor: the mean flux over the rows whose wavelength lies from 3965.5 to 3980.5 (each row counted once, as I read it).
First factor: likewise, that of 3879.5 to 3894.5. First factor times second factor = 1902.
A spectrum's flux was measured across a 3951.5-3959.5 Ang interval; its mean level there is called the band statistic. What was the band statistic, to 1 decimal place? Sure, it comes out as 52.9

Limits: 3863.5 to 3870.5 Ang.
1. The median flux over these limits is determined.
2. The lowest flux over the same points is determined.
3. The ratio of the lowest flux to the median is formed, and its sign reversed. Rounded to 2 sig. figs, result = -0.56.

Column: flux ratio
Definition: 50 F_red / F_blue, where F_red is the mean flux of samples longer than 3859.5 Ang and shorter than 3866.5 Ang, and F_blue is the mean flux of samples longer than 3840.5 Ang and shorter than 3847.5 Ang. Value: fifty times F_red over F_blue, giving 38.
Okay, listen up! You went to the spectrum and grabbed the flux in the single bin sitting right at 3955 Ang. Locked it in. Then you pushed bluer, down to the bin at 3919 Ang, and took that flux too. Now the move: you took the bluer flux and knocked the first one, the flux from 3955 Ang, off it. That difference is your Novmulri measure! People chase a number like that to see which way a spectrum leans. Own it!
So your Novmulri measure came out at -6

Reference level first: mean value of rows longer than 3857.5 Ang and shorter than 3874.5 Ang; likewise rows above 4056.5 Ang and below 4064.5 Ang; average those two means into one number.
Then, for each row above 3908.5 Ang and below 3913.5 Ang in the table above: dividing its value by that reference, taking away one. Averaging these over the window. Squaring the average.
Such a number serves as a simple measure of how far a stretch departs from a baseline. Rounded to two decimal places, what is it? 0.52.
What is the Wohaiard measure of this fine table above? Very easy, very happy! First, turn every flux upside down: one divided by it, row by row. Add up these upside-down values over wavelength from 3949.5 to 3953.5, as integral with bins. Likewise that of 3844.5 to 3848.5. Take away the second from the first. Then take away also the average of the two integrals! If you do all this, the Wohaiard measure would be -0.089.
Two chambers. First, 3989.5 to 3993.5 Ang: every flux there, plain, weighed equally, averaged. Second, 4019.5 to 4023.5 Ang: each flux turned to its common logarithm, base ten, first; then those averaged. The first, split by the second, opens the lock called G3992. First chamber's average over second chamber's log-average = 32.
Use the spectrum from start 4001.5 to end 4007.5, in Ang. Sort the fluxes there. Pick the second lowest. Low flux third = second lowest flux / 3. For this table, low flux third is 13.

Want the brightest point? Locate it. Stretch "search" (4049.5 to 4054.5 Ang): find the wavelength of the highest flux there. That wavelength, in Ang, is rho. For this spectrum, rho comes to 4054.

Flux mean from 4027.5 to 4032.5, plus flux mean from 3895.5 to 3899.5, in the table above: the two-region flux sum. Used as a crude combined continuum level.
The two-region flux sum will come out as 75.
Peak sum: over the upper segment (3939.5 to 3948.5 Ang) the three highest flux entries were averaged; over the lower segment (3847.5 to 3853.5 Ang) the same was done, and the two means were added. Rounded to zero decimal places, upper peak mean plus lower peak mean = 97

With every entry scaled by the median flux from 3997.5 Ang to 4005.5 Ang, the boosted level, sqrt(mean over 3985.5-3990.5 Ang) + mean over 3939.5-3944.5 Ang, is 2.22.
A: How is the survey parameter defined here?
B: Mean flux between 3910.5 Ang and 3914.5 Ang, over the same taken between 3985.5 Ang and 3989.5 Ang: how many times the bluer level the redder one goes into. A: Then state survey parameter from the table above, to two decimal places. 1.27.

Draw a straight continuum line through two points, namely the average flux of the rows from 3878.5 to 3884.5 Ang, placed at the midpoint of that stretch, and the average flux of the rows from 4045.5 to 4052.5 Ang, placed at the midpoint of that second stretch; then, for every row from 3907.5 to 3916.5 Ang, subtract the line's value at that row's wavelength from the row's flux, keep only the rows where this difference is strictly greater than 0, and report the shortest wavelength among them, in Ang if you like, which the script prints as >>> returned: 3908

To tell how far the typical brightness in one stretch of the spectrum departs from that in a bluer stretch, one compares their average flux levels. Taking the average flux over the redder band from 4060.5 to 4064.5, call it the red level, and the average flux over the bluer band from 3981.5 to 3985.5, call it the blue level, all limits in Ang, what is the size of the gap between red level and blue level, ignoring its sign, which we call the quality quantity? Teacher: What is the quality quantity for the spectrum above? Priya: 13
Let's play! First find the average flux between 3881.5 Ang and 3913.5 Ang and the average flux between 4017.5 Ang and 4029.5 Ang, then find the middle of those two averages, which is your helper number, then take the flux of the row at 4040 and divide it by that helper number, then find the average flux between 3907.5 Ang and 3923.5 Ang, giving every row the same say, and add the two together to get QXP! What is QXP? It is 63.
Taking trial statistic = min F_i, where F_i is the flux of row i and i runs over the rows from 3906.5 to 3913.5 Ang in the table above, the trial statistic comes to 24.4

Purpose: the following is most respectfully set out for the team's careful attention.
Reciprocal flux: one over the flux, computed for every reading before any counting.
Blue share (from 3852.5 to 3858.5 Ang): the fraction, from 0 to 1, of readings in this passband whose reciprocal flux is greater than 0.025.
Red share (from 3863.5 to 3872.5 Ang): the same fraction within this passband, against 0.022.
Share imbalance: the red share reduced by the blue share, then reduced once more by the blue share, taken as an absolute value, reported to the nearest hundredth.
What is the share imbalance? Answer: 1.00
